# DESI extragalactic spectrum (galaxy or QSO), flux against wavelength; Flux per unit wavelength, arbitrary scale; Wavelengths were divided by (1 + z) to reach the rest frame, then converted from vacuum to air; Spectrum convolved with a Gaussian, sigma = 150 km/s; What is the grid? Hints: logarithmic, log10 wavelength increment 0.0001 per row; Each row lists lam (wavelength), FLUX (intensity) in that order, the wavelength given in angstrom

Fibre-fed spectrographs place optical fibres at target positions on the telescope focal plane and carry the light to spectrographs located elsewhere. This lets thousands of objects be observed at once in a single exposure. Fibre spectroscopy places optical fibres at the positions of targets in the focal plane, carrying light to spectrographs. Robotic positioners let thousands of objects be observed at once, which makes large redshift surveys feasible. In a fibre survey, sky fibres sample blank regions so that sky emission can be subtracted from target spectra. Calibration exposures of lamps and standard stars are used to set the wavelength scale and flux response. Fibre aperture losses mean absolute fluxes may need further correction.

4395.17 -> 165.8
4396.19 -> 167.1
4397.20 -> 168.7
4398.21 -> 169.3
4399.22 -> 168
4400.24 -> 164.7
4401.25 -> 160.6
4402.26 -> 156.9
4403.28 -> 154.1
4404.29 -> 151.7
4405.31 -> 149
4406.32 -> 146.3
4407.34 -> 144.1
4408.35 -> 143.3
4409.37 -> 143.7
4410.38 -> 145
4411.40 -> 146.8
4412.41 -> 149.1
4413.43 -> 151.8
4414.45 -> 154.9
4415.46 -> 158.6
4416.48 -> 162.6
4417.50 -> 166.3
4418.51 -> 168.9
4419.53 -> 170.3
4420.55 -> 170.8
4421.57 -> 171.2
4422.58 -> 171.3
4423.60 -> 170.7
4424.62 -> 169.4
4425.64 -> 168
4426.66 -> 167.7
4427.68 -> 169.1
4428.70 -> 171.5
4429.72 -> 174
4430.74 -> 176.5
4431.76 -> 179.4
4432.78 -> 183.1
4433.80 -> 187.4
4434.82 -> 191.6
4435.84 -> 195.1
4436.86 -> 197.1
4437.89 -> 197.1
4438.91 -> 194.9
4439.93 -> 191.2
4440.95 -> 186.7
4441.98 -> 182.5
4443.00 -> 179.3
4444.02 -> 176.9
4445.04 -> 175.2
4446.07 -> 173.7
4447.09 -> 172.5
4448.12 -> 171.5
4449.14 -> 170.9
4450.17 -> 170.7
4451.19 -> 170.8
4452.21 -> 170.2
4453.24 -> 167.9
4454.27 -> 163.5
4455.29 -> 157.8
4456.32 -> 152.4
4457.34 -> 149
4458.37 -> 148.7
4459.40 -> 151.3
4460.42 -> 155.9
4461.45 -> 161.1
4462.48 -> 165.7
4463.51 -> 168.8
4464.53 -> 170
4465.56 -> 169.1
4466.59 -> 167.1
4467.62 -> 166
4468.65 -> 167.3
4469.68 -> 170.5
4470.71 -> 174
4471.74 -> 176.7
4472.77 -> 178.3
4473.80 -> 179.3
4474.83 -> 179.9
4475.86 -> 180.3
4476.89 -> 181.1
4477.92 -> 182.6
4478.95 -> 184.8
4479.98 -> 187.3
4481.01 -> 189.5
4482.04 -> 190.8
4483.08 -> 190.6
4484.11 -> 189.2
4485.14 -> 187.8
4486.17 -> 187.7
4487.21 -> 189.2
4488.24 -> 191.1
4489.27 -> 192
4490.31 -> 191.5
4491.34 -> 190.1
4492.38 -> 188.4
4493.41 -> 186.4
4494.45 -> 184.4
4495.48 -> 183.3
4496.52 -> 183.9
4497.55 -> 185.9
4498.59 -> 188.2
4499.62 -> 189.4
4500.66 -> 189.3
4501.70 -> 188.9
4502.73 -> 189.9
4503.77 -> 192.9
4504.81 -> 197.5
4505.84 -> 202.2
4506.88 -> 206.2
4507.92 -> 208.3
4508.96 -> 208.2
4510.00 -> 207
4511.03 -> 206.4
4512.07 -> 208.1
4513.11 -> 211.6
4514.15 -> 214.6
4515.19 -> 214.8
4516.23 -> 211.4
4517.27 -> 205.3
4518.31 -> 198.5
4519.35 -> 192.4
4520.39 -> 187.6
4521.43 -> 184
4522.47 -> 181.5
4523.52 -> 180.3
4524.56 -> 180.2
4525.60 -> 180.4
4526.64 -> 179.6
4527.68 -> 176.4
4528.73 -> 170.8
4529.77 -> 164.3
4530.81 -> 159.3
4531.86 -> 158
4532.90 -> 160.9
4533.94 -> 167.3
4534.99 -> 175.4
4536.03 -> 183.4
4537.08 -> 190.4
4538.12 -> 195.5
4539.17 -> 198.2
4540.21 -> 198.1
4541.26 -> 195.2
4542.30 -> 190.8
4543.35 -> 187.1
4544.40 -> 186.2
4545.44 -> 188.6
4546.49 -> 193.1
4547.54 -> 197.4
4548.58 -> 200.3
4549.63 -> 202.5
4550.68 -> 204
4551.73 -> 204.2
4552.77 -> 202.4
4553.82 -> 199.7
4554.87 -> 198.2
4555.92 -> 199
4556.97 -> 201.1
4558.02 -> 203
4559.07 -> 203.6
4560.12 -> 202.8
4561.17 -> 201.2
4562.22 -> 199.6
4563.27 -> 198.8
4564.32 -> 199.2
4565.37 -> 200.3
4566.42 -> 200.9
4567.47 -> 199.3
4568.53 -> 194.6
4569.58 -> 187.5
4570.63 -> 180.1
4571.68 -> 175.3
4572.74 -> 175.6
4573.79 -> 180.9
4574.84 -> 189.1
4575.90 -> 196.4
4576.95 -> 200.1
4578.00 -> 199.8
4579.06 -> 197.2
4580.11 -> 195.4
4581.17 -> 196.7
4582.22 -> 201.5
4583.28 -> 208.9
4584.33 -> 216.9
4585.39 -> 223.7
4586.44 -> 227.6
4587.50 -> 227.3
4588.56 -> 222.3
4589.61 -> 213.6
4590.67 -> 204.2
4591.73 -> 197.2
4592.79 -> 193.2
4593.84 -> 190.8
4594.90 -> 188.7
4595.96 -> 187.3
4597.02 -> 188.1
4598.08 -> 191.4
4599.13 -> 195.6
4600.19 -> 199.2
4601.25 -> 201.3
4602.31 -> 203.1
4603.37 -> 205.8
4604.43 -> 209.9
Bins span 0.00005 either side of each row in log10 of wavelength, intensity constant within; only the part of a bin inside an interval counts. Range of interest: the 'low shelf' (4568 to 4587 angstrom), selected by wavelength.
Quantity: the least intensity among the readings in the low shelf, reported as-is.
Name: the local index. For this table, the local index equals 175.3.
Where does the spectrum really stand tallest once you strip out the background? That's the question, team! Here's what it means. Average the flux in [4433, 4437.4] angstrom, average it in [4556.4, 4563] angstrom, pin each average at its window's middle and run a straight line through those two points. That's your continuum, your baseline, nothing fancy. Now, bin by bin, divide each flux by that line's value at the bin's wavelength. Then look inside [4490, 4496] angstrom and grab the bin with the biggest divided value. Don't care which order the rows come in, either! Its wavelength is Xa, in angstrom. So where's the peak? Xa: 4490.31 angstrom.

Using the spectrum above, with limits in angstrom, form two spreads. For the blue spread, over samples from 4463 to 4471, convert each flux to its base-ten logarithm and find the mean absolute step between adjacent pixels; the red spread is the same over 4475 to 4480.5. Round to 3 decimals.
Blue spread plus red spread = 0.009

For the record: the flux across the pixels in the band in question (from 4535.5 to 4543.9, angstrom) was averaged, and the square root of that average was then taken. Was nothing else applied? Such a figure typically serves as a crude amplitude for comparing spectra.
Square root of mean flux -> 13.9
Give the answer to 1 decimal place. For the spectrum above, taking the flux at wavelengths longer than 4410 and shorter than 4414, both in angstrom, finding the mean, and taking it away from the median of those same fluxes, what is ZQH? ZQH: -0.2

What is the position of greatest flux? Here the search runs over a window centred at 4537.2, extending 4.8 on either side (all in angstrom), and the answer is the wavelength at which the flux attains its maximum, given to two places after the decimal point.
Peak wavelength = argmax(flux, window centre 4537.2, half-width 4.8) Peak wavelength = 4539.17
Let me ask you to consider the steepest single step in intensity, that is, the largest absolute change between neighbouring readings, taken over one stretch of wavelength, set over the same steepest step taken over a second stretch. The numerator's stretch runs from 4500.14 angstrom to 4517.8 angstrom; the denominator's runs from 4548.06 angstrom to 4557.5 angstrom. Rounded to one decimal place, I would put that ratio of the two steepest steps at 2.3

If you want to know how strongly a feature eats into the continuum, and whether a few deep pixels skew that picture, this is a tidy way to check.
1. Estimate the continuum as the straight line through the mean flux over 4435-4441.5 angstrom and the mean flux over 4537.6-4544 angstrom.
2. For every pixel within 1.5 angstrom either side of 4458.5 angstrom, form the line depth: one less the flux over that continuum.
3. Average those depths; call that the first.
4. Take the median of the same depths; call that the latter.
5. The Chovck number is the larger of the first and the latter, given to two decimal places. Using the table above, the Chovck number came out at 0.23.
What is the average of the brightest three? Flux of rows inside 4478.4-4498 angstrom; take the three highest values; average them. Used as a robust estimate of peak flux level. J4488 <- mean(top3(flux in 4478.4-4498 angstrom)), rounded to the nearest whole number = 192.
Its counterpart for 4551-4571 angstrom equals 204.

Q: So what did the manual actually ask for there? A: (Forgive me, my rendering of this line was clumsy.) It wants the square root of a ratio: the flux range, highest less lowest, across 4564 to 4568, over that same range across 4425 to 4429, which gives 0.67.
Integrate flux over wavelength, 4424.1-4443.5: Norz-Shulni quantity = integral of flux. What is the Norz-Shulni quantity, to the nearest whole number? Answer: 3534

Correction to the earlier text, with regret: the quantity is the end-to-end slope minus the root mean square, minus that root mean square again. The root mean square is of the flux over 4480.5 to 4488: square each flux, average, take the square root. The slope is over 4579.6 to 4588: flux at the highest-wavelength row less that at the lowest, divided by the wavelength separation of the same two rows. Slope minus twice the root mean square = -374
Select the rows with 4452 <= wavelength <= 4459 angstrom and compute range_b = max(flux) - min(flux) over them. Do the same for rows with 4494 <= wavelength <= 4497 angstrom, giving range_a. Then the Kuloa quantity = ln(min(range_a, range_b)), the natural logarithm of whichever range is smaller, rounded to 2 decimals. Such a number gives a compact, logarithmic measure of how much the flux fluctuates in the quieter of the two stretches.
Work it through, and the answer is 0.10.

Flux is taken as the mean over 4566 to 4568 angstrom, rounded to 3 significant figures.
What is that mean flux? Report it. 200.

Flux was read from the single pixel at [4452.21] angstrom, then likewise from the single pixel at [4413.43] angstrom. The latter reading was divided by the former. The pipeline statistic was 0.89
